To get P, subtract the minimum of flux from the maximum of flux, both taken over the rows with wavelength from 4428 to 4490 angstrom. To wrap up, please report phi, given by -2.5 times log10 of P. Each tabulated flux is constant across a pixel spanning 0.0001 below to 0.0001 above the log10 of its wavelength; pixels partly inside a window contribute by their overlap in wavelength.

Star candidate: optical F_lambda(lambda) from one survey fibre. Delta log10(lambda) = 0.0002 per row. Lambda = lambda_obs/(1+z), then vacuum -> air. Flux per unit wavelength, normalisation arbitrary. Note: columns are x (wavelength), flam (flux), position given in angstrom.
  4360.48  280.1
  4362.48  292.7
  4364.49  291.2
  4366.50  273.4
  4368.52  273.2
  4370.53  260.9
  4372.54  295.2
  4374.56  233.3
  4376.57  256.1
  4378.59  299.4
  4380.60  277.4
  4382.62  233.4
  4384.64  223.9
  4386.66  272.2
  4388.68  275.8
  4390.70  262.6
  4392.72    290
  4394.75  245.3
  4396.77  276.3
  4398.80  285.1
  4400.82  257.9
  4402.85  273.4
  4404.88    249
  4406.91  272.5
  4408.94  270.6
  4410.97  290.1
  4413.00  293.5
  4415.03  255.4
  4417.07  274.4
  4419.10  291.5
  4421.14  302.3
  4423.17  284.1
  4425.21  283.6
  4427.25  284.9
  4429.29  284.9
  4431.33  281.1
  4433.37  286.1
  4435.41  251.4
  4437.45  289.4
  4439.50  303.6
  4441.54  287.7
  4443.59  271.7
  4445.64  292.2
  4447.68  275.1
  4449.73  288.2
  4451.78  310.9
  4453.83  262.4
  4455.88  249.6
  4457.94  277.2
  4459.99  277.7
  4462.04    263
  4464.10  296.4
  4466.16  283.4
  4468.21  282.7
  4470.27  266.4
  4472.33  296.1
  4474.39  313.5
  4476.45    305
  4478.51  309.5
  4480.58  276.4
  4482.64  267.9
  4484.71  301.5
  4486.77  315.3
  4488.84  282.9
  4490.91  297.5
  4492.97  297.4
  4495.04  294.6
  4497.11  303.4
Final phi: -4.54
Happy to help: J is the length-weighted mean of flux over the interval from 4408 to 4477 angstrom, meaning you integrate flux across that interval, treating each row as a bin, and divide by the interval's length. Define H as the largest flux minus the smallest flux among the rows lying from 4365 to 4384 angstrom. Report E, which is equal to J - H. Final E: 217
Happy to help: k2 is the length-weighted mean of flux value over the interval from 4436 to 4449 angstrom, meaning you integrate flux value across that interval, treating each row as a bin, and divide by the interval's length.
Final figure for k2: 286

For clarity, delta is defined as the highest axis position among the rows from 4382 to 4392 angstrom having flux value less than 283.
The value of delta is 4390.70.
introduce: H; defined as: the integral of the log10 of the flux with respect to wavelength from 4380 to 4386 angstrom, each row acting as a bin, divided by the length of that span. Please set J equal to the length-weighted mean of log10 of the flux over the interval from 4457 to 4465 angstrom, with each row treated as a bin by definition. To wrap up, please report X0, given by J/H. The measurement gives 1.025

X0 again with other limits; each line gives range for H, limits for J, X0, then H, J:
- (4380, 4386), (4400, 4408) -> 1.014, 2.38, 2.42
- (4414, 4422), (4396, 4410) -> 0.993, 2.45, 2.43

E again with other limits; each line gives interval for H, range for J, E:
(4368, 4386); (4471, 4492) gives 221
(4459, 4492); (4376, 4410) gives 214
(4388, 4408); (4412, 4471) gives 236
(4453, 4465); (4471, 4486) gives 249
